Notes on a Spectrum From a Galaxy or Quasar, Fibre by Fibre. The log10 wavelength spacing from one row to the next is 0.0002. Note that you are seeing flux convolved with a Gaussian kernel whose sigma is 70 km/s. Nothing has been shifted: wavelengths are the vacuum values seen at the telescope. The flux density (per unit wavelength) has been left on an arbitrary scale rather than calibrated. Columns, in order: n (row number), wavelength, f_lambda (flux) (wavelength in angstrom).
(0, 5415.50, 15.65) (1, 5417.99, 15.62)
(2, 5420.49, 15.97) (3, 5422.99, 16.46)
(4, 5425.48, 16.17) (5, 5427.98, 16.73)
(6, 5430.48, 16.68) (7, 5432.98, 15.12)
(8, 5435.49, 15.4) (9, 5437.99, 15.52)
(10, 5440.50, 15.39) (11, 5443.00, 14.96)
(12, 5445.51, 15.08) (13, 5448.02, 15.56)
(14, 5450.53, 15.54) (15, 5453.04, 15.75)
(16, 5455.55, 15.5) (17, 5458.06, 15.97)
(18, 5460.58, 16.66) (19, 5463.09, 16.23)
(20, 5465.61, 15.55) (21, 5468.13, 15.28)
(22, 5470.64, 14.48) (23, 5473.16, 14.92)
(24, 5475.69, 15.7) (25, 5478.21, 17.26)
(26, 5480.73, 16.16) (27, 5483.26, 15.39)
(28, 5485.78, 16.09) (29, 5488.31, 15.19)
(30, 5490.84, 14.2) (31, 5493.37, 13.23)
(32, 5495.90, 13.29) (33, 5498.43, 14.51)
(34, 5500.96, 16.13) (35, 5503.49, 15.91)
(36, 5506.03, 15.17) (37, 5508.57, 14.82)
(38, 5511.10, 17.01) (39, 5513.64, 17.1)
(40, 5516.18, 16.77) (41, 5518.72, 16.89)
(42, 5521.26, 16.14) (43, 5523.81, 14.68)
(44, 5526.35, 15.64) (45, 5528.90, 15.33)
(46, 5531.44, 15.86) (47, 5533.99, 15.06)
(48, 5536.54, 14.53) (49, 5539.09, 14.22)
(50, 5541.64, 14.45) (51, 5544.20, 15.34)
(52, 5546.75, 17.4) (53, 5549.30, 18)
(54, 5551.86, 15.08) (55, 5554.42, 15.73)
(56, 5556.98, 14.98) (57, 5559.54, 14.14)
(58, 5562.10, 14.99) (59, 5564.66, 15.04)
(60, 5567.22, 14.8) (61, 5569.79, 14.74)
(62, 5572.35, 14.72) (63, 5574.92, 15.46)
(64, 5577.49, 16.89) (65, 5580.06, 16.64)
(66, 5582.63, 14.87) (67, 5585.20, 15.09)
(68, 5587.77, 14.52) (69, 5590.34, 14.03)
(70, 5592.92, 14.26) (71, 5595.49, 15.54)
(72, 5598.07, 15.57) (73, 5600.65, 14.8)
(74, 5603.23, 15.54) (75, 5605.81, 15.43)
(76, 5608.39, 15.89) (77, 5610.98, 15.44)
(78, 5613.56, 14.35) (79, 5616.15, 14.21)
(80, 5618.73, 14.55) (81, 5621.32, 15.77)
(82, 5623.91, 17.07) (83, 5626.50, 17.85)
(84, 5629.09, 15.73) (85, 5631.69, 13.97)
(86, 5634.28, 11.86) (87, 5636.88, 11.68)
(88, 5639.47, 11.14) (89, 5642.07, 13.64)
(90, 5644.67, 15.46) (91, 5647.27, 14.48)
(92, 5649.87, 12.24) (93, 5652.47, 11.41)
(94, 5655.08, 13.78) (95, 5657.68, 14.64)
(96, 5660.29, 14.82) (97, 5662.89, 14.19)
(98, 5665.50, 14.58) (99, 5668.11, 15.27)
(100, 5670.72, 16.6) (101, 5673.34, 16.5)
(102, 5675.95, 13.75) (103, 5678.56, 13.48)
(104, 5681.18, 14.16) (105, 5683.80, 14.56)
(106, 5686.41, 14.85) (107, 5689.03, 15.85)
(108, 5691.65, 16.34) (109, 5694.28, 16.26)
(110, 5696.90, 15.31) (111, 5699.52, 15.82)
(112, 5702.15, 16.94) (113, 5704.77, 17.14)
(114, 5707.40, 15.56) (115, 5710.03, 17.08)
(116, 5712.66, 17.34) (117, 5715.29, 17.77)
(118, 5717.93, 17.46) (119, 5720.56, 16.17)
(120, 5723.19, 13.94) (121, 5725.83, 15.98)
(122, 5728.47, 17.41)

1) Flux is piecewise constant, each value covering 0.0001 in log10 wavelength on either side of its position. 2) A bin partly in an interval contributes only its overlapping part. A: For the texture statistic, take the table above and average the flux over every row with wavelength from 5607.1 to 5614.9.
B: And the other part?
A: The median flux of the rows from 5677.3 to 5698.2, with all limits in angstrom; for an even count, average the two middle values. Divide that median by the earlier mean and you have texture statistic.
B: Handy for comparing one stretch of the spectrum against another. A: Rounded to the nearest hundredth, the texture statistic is 0.99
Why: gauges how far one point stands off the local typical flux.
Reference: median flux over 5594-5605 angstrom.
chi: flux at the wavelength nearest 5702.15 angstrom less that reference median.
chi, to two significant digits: 1.4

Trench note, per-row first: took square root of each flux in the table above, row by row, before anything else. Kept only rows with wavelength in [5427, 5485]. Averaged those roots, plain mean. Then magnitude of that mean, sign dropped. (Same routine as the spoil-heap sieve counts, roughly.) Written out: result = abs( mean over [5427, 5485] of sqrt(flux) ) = 3.96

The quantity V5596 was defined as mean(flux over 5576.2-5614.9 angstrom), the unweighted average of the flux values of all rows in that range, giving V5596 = 15.3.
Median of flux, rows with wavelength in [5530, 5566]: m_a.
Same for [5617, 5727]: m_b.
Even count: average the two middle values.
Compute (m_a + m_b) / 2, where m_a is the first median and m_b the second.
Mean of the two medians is 15.17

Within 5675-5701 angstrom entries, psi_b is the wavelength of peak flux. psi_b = 5691.65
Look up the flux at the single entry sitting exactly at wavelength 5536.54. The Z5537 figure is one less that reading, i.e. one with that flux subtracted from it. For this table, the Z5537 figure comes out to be -13.5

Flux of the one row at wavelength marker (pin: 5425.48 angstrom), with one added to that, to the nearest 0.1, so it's 17.2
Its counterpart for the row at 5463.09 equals 17.2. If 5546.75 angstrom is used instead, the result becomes 18.4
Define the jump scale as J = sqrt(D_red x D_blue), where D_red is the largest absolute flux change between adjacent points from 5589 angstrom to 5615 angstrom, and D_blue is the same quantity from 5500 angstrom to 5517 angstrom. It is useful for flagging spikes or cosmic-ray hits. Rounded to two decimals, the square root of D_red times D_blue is 1.67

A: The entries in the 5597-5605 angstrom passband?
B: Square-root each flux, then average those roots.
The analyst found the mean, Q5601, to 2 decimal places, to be 3.91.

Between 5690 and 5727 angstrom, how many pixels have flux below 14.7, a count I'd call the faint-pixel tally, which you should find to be 1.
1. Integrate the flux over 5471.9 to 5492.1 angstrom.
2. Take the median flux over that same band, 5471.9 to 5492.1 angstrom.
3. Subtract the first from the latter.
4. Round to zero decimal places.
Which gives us -300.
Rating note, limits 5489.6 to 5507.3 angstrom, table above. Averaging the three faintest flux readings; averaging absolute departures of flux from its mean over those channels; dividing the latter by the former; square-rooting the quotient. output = 0.264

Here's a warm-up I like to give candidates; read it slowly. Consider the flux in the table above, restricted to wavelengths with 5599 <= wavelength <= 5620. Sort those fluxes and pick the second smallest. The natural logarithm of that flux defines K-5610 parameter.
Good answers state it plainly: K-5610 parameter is 2.66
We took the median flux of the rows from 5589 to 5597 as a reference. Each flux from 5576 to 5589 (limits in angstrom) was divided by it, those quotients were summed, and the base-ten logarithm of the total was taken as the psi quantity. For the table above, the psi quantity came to 0.74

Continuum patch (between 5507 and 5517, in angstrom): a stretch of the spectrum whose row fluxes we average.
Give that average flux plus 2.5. 18.9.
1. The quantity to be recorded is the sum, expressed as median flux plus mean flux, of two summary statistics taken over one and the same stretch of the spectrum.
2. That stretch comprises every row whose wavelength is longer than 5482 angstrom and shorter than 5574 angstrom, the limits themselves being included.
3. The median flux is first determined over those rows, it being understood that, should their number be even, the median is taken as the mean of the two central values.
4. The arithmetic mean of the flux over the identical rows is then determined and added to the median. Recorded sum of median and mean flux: 30.5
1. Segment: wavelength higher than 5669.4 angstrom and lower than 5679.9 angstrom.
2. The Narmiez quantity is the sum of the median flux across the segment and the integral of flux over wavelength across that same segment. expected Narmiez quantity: 173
